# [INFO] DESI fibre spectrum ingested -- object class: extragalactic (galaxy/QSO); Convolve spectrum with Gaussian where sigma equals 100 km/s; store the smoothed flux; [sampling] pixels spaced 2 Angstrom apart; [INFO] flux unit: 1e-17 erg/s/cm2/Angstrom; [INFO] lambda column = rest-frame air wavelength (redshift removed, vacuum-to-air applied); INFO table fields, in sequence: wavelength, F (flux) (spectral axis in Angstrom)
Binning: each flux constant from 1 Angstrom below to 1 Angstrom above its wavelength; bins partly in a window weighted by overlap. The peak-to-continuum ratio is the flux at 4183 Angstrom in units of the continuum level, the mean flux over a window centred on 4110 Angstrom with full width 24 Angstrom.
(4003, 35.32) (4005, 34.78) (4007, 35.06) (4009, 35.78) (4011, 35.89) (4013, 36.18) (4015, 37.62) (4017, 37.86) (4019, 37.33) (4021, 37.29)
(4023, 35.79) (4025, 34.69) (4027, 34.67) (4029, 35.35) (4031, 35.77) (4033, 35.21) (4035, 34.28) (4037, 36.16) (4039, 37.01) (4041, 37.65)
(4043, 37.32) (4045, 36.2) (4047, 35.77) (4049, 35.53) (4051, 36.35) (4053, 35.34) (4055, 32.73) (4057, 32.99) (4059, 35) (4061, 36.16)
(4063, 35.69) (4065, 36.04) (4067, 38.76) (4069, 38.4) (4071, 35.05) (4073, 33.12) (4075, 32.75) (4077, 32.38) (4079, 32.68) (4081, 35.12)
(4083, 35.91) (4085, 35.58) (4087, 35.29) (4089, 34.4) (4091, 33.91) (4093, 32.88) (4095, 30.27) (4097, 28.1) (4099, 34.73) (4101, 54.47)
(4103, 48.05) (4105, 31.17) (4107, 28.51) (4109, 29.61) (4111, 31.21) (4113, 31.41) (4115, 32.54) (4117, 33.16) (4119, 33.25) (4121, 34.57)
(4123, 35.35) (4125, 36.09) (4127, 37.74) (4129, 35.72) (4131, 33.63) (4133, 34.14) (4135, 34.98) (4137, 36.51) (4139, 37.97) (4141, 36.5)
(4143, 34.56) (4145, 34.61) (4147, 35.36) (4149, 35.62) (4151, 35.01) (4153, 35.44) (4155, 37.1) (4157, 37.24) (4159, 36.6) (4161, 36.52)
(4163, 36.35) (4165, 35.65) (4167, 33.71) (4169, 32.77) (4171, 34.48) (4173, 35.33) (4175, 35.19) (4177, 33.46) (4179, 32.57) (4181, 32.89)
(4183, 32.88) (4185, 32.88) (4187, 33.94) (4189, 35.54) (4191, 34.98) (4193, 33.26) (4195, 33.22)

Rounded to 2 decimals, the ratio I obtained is 0.93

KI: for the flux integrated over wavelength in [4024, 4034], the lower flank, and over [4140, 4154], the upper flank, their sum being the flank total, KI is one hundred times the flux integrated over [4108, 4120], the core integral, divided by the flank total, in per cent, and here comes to 45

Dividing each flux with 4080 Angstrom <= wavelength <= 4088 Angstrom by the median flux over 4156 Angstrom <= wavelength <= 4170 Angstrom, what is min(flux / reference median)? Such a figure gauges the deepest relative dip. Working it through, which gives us 0.966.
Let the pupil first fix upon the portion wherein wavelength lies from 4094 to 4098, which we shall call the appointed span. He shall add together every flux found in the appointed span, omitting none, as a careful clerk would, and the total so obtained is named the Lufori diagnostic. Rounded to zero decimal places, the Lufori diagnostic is 58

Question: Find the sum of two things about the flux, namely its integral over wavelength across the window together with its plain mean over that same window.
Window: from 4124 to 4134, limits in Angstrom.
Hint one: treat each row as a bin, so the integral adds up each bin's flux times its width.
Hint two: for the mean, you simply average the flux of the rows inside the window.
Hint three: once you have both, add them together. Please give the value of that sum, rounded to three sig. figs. 390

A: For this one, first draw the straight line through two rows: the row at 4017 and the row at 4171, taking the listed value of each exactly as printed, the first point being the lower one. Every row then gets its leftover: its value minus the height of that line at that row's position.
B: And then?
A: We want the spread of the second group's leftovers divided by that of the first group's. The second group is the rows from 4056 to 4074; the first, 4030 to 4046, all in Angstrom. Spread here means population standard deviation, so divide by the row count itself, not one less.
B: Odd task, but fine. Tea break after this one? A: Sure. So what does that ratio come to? 1.7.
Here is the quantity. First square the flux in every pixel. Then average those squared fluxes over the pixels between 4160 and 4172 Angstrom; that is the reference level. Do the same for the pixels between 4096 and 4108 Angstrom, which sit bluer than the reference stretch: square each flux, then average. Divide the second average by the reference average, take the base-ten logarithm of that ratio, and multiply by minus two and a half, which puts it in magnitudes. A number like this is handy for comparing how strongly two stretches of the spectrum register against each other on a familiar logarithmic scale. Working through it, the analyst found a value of -0.23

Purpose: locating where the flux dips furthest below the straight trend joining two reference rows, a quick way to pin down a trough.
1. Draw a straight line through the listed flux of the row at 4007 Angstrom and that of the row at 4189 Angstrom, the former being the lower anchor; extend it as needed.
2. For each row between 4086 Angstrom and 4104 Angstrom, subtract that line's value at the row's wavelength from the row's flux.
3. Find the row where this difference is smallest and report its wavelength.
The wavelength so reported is 4097 Angstrom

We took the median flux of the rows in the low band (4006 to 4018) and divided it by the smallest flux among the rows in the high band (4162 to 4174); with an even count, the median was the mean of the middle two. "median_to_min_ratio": 1.10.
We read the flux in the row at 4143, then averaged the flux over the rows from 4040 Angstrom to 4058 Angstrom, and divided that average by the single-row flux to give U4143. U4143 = 1.03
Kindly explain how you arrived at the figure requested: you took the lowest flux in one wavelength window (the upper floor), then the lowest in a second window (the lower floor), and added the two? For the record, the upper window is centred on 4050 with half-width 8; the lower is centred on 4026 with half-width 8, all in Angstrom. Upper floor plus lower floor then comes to 67.4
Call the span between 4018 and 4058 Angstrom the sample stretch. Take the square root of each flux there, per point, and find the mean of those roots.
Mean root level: 5.97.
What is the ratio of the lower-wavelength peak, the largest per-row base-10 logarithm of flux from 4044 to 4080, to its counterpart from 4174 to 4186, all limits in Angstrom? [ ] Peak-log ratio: 1.03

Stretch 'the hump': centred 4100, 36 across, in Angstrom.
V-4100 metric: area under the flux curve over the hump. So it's 1242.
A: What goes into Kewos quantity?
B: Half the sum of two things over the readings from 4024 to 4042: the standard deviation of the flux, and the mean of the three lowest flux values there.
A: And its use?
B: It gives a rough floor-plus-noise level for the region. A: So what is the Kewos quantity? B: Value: 17.8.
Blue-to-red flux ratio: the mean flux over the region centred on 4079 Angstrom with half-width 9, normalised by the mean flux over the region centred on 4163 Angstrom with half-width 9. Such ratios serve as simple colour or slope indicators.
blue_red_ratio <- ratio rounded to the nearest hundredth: 0.96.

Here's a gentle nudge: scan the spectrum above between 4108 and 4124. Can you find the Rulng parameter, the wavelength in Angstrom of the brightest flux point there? 4123 Angstrom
